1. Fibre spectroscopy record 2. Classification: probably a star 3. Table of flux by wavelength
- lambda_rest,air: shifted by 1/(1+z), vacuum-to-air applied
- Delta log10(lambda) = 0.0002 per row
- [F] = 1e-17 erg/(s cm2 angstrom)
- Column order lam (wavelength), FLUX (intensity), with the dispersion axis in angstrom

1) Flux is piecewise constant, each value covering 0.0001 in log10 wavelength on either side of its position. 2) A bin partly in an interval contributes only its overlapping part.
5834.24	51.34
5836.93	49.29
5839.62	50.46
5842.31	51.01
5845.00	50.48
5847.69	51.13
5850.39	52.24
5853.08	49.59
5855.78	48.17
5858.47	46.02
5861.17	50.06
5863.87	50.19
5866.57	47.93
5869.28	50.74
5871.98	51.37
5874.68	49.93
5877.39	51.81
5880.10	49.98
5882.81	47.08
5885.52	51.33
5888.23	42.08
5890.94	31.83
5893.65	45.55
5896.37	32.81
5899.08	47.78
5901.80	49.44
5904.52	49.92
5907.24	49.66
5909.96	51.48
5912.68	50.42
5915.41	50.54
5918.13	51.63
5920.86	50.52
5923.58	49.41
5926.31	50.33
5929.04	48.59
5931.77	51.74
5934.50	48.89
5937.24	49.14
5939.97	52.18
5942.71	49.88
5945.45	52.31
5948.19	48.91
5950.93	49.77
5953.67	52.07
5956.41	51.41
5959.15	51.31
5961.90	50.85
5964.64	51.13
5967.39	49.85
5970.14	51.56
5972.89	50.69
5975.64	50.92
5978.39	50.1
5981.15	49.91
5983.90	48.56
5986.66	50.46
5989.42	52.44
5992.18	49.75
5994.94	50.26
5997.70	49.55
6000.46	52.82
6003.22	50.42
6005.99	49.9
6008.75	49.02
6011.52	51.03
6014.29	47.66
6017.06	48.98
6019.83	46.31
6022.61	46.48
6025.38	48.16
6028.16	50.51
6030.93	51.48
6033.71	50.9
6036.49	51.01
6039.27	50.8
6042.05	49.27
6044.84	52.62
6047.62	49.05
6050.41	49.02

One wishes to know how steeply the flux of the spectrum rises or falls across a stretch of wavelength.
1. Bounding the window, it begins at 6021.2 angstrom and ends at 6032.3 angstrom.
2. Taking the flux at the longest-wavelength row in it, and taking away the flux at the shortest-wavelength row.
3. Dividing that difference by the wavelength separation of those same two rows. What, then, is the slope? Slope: 0.60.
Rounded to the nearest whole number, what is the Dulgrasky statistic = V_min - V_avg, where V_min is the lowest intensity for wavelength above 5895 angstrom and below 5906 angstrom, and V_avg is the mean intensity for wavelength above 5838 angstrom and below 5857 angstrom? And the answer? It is -18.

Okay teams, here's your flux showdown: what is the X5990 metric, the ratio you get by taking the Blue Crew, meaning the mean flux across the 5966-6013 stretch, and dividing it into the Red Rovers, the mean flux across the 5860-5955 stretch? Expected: 0.97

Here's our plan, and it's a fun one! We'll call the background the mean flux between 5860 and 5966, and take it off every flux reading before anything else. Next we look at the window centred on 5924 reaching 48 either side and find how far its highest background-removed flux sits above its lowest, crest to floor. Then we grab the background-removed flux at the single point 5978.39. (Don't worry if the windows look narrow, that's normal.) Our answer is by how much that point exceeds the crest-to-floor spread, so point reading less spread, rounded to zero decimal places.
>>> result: -19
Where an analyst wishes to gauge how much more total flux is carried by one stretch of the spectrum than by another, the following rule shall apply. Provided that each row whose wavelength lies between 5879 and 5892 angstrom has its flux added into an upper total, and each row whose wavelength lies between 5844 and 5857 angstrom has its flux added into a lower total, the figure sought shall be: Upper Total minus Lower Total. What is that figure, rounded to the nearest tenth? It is -29.3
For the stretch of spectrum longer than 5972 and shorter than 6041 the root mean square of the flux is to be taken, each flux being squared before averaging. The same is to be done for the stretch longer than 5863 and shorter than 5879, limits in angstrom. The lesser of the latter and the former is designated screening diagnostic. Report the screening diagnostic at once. 49.9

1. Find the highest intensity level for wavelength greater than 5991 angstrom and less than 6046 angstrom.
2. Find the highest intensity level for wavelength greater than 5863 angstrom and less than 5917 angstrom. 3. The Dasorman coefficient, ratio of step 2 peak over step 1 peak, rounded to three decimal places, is 0.981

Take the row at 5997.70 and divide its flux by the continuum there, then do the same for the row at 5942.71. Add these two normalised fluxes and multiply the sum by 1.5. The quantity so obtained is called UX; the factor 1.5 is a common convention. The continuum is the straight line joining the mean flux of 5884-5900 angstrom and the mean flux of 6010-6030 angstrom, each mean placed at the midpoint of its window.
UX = 3.25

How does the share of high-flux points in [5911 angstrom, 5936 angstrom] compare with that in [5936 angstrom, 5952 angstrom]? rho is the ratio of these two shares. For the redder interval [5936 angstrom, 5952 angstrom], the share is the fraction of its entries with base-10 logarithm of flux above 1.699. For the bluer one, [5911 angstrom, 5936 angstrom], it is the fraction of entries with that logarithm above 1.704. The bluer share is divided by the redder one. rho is 0.67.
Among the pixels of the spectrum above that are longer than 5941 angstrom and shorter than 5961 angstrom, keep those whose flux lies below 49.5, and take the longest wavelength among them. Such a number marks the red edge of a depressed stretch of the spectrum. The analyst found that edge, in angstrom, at 5948.19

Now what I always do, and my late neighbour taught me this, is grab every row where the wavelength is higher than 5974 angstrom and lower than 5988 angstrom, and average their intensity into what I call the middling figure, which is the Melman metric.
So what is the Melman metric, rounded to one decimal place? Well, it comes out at 50.0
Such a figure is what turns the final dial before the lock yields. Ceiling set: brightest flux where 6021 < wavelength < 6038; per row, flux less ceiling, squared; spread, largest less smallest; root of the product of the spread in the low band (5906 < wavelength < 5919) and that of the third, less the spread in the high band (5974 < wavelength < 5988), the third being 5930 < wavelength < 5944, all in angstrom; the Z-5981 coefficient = -4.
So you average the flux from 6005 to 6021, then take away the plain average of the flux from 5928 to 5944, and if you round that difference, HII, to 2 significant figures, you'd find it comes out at -1.3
